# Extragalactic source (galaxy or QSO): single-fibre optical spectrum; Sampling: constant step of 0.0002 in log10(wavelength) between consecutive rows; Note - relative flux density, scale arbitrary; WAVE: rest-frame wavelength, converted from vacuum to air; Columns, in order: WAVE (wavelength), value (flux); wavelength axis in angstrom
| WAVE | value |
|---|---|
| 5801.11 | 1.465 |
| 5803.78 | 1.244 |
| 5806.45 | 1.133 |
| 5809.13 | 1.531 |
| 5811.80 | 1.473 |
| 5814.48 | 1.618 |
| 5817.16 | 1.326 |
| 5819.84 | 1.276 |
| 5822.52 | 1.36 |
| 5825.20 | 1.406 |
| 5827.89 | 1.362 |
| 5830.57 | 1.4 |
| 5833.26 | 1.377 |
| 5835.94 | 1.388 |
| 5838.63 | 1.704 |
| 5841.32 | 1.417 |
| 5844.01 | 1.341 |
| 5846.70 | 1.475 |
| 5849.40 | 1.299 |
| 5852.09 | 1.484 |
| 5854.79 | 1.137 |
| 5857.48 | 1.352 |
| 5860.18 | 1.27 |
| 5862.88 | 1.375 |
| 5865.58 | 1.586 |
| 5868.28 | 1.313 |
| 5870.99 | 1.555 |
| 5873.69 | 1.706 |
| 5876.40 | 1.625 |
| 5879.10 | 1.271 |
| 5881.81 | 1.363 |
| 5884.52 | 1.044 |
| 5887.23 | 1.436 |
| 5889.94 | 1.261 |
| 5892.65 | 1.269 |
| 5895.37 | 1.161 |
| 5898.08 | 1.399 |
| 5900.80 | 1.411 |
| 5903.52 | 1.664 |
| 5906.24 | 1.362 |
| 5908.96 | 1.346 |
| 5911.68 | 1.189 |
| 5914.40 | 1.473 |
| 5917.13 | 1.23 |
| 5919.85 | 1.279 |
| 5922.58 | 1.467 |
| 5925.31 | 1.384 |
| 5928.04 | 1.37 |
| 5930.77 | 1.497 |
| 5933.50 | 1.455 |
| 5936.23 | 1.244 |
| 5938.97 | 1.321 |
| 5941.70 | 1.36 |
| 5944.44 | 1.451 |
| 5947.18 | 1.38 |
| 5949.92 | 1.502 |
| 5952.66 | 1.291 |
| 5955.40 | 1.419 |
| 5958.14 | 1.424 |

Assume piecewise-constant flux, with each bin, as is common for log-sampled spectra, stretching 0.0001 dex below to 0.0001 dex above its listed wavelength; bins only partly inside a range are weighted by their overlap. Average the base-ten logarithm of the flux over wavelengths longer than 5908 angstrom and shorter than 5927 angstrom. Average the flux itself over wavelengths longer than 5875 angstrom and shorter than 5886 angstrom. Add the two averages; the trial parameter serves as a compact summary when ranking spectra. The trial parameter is 1.45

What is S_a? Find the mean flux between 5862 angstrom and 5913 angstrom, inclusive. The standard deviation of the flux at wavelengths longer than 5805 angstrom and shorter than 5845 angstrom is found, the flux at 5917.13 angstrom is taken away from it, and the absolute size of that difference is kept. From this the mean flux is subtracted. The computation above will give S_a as -0.29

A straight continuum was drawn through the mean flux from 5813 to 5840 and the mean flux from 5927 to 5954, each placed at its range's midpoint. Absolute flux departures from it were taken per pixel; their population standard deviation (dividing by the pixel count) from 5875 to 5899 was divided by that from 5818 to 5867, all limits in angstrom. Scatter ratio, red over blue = 1.3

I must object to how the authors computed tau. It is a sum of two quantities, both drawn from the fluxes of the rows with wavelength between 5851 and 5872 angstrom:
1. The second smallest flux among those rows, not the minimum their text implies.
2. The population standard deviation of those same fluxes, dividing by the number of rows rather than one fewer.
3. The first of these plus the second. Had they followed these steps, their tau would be 1.41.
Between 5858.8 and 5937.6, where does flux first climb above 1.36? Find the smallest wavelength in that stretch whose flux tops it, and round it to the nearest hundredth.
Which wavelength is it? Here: 5862.88 angstrom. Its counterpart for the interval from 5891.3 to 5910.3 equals 5898.08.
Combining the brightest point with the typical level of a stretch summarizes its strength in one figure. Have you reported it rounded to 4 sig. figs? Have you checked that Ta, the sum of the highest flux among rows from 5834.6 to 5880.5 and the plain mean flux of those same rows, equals 3.135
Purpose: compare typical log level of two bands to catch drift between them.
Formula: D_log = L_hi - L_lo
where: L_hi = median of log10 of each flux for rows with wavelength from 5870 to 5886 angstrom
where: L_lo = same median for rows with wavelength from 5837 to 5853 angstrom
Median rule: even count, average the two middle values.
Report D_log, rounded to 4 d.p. 0.0030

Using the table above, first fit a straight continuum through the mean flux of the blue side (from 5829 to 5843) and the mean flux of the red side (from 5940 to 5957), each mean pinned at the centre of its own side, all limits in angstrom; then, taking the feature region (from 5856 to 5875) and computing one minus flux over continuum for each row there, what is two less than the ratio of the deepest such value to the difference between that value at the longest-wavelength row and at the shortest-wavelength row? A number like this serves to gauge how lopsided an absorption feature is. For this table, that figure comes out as -2.5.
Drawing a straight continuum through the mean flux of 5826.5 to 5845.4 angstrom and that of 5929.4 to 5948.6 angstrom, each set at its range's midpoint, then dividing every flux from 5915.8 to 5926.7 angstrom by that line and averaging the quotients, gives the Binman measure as 0.96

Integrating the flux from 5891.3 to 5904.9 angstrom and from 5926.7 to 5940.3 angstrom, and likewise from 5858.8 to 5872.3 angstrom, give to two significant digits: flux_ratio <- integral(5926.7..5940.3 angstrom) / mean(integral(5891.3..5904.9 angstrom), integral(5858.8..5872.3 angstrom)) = 0.99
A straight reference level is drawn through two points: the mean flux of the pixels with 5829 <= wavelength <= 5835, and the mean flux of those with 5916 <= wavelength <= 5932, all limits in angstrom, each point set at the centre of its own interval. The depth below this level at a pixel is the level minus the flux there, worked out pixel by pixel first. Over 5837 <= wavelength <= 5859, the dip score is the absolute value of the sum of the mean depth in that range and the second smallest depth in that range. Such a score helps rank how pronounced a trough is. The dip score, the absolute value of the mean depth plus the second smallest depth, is 0.11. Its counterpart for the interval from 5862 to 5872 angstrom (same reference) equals 0.25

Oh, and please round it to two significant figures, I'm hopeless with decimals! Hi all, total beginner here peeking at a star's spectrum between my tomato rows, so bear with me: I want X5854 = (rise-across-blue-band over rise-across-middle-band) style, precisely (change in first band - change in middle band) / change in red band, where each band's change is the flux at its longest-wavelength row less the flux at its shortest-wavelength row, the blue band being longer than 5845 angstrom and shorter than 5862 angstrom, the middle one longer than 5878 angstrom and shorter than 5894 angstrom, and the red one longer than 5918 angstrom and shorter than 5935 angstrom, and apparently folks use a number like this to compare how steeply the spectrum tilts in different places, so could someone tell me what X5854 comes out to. -1.2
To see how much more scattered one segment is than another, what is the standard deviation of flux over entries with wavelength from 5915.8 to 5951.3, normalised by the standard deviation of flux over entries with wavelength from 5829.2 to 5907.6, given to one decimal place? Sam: 0.6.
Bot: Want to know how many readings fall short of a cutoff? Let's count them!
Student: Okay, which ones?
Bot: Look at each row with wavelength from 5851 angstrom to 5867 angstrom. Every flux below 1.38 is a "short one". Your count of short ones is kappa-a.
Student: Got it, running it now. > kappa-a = 4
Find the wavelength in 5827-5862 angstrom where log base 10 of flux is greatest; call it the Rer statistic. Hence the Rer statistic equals 5838.63 angstrom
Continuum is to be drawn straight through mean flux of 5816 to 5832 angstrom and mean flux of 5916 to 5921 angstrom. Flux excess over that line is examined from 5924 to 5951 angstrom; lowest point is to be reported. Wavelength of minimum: 5936.23 angstrom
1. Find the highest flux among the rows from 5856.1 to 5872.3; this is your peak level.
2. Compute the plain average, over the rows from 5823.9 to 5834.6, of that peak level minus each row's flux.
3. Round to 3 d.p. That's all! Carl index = 0.200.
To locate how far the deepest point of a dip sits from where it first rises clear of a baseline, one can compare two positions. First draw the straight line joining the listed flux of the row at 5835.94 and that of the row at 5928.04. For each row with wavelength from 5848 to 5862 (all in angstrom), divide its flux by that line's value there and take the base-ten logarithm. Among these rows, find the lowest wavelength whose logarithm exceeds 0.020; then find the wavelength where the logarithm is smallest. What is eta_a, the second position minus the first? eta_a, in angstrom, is 2.7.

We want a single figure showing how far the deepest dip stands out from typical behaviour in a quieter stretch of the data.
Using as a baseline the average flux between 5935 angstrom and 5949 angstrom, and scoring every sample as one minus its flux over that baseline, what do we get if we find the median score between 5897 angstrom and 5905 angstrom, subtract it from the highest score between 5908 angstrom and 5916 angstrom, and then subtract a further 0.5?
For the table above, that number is -0.34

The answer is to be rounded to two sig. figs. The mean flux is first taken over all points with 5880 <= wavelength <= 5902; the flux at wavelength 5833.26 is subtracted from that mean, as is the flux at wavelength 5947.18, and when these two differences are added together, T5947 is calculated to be -0.17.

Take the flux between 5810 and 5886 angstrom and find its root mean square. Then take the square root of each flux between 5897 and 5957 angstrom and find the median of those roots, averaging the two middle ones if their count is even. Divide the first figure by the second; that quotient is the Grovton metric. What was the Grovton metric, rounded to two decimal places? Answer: 1.20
